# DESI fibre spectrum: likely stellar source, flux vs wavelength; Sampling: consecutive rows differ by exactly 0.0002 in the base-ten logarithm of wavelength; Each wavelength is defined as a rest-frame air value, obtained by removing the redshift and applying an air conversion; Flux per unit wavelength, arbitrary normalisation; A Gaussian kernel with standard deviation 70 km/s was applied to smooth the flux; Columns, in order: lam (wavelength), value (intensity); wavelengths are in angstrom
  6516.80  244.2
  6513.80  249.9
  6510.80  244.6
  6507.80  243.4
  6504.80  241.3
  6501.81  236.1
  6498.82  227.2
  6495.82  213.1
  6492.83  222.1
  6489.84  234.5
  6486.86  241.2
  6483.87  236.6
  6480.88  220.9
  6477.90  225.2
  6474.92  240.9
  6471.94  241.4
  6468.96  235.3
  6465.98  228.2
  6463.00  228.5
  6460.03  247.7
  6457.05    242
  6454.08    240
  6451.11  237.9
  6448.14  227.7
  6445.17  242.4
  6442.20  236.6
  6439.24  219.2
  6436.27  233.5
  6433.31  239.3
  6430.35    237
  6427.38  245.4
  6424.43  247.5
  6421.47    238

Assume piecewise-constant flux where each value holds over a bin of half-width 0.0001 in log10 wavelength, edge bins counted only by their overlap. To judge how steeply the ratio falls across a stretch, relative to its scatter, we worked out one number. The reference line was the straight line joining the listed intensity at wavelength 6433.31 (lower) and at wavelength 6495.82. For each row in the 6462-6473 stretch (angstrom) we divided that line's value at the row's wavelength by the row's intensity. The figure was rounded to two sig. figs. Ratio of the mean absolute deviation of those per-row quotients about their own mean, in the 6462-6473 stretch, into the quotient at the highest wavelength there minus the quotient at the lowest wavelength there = -2.6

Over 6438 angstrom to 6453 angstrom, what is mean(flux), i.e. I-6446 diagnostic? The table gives 233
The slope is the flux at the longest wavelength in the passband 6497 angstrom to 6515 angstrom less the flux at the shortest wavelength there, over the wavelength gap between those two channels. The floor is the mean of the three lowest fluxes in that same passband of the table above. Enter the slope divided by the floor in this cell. 0.0065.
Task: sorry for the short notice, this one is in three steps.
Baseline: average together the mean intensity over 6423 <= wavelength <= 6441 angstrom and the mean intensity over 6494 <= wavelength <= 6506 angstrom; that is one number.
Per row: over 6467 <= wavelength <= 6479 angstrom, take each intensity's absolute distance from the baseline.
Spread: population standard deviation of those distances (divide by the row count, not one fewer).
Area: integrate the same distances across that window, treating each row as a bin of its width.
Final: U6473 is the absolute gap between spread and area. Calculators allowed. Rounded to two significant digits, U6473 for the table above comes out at 75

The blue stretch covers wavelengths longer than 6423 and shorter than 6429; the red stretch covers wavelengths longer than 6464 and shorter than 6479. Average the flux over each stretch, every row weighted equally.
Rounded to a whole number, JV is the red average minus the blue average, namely -12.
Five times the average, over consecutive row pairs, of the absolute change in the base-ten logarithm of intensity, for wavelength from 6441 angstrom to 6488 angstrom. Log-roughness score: 0.070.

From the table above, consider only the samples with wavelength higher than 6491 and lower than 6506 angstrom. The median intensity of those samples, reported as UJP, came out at 227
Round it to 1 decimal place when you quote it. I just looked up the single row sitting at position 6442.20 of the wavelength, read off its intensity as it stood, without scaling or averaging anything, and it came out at 236.6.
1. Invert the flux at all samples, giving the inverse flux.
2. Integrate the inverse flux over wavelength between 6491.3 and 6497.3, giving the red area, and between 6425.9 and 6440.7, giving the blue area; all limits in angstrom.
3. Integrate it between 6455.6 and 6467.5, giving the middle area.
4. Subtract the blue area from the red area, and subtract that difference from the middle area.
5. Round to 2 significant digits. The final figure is 0.086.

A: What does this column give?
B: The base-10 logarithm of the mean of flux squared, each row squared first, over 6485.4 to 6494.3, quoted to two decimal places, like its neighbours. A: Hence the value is 4.73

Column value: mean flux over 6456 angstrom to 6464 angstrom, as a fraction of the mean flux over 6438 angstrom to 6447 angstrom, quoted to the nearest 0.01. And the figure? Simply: 1.03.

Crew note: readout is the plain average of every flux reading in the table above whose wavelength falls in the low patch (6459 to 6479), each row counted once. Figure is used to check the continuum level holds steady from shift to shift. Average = 235.3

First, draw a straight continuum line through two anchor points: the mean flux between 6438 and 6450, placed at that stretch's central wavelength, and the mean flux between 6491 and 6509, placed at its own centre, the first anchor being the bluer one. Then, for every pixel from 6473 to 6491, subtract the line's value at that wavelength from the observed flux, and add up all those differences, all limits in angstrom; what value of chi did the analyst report 14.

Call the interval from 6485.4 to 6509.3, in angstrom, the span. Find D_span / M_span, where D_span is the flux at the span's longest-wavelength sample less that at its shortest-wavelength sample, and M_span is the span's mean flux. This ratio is 0.009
